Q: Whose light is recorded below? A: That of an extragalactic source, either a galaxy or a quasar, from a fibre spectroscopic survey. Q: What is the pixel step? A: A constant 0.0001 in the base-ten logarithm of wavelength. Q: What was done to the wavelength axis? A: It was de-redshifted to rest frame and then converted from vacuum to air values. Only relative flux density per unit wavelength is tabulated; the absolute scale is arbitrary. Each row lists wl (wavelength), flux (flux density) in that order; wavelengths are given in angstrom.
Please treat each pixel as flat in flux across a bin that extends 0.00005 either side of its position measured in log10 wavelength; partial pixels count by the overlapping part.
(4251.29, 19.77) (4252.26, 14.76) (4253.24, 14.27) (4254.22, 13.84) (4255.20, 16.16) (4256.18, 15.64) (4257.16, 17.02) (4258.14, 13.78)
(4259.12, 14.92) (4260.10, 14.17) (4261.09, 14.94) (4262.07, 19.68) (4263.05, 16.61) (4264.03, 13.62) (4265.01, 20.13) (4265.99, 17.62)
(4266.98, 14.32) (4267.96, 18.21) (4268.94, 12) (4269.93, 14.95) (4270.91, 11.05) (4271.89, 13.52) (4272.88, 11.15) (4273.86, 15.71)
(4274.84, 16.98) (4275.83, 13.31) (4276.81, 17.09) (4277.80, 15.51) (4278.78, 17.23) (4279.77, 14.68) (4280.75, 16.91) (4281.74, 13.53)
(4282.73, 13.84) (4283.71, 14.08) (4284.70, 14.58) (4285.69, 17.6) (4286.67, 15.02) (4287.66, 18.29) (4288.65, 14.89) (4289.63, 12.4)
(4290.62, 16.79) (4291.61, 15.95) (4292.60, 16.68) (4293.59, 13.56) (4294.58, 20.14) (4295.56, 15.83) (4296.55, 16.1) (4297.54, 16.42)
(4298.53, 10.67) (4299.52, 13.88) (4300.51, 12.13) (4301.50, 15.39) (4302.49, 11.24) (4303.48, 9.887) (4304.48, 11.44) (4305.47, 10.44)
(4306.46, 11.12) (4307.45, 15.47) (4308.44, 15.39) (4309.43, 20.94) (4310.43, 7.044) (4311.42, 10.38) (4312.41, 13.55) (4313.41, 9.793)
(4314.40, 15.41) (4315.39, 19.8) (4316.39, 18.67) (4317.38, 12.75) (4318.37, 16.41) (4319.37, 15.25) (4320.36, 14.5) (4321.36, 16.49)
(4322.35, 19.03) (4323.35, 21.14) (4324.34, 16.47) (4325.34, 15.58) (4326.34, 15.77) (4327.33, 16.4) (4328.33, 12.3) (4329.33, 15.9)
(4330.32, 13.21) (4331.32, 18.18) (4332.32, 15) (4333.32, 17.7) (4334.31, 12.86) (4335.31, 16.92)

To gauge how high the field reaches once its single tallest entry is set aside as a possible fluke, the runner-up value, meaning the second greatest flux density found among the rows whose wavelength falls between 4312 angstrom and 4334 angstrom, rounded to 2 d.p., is 19.80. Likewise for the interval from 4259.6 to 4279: 19.68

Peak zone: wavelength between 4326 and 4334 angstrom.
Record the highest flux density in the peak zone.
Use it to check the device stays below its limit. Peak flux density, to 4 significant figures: 18.18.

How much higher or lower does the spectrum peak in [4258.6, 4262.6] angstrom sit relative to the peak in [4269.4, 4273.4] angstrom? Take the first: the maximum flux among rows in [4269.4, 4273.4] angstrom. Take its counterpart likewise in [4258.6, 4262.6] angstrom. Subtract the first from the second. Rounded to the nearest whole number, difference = 5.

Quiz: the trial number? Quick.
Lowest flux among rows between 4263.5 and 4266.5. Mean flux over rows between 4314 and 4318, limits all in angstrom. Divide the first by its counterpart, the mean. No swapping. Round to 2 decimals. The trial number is 0.82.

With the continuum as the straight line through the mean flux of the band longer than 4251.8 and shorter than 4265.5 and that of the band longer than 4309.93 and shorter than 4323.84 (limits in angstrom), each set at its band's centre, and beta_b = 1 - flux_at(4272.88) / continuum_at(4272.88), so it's 0.28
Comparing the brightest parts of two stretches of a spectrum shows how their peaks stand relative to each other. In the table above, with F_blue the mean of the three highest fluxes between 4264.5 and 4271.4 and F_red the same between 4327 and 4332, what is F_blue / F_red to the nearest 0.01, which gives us 1.11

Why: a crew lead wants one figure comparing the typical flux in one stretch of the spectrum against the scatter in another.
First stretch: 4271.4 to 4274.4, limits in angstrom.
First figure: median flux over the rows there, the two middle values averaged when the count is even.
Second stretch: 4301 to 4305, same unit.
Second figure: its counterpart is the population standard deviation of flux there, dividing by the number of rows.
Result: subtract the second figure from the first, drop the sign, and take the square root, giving 3.39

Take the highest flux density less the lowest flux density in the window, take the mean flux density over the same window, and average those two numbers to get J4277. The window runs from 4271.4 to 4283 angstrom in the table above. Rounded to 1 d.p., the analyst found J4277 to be 10.5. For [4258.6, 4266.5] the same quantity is 11.5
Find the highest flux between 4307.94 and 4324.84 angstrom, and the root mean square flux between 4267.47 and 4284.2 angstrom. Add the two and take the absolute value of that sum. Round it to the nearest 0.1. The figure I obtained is 36.0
